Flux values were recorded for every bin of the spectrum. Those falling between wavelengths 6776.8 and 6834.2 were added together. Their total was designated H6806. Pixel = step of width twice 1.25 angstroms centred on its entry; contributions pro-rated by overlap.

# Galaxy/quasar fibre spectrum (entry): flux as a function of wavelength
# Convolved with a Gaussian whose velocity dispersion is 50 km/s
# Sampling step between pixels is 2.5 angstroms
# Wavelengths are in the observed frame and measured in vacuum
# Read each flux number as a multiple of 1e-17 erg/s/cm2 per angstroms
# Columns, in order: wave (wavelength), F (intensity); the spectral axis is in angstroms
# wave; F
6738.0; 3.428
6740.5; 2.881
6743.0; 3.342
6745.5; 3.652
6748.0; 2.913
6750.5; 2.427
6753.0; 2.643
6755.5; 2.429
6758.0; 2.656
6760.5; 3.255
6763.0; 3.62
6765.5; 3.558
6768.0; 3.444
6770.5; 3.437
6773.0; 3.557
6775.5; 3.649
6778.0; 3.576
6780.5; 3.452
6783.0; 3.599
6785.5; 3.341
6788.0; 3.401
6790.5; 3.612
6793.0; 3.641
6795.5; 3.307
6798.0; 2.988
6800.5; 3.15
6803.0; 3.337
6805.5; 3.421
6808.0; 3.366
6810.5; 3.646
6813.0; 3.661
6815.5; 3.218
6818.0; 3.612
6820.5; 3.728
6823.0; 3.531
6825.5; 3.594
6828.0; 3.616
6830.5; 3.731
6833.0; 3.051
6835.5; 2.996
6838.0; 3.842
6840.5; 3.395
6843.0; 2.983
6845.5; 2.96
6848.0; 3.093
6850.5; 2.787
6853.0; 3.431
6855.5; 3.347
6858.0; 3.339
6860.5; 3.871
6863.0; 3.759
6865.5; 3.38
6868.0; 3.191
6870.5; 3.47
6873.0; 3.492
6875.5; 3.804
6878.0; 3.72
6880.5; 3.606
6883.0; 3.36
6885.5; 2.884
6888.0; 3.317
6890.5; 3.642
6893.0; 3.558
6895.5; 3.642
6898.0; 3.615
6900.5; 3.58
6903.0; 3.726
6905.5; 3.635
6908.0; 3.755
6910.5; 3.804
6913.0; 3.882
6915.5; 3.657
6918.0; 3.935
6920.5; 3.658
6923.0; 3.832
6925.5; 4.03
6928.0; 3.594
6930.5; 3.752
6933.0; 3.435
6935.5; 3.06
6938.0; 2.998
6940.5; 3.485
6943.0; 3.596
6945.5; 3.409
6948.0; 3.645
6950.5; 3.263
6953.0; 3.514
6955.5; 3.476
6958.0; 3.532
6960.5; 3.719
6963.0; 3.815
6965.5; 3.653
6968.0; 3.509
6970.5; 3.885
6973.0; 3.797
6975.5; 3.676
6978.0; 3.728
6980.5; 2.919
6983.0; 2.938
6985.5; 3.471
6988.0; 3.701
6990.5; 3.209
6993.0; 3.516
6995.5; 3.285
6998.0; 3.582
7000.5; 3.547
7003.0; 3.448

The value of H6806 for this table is 79.6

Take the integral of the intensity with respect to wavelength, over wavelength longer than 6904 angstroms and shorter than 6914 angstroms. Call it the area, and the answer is 37.7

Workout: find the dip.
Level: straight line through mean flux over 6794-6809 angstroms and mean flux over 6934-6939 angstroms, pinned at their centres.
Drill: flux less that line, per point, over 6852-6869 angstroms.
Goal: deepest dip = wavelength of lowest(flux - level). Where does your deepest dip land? 6868.0 angstroms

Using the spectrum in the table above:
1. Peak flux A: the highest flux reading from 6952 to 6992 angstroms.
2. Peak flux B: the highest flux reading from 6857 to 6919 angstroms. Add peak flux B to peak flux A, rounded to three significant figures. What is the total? 7.82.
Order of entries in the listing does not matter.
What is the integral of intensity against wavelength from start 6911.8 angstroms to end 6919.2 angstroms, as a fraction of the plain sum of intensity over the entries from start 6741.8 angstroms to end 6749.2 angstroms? 2.9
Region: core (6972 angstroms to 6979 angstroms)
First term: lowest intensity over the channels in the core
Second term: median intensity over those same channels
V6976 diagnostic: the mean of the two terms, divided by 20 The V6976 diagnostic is 0.185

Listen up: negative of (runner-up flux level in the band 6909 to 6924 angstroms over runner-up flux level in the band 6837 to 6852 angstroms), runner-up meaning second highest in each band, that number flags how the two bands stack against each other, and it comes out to -1.14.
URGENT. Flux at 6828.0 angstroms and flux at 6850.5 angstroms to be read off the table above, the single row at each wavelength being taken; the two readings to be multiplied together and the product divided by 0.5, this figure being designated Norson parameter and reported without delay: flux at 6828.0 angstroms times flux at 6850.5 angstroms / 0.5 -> 20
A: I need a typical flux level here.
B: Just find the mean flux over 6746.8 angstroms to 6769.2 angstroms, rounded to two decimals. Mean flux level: 2.99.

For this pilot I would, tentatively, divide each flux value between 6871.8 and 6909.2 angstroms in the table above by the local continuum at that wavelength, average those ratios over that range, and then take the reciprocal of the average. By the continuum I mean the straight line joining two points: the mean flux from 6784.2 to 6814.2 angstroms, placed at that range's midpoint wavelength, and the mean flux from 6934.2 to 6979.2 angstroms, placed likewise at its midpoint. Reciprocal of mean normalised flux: 0.98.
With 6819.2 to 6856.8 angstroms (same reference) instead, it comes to 1.03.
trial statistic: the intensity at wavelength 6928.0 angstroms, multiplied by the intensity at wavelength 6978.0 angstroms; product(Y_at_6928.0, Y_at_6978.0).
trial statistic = 13.4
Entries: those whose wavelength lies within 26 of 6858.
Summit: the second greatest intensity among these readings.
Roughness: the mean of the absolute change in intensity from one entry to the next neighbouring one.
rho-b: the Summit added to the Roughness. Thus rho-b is 4.10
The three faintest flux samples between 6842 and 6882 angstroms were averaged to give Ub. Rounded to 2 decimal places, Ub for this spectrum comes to 2.91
